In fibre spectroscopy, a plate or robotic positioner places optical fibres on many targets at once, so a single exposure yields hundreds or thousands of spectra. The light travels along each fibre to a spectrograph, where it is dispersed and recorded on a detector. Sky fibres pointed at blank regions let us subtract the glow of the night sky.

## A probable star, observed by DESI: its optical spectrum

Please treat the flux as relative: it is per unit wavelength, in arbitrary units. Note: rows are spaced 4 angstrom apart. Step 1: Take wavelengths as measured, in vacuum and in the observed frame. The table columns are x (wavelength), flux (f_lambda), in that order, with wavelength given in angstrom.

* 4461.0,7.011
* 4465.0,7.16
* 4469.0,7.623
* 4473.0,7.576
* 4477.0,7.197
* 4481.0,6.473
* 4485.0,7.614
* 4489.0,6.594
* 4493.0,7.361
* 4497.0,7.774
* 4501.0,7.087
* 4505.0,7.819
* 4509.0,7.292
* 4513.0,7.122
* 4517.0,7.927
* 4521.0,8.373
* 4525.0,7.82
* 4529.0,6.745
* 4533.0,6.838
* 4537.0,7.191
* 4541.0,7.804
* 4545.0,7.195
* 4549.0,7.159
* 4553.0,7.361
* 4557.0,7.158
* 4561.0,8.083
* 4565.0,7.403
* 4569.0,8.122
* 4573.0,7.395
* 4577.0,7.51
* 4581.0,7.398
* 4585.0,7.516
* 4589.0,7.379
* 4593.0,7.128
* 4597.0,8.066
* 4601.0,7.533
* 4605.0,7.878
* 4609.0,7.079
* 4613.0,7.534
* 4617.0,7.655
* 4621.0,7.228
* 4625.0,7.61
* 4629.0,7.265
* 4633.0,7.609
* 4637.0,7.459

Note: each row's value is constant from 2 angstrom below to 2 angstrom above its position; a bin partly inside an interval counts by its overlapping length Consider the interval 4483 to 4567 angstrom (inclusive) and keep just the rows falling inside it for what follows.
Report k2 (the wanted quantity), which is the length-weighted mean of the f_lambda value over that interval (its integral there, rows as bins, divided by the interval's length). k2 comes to 7.42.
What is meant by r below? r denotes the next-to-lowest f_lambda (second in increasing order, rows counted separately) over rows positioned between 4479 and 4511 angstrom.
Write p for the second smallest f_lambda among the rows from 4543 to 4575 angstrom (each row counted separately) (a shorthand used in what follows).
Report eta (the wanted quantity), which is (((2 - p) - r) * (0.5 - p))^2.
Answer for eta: 6125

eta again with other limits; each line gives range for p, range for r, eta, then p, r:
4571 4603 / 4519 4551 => 7063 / 7.379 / 6.838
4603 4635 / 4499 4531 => 6865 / 7.228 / 7.087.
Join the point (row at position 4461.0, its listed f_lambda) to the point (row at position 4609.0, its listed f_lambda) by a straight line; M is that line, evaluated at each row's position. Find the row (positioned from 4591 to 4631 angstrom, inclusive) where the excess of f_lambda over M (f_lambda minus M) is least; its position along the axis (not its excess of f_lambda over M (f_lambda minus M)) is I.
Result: 4609.0 angstrom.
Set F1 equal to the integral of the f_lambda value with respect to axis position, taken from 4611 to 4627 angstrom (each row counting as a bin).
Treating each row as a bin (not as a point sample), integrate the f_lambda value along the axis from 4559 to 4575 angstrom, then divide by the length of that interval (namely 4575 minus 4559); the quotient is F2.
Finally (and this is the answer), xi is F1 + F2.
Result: 128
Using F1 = 120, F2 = 7.8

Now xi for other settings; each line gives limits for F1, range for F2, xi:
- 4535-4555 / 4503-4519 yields 154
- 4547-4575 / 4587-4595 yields 218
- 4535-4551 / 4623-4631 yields 125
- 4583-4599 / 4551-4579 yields 128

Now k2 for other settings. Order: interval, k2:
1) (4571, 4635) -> 7.49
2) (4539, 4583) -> 7.51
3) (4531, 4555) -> 7.26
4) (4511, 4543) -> 7.48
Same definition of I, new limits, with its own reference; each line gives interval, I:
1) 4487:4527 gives 4489.0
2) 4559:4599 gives 4593.0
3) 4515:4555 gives 4529.0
